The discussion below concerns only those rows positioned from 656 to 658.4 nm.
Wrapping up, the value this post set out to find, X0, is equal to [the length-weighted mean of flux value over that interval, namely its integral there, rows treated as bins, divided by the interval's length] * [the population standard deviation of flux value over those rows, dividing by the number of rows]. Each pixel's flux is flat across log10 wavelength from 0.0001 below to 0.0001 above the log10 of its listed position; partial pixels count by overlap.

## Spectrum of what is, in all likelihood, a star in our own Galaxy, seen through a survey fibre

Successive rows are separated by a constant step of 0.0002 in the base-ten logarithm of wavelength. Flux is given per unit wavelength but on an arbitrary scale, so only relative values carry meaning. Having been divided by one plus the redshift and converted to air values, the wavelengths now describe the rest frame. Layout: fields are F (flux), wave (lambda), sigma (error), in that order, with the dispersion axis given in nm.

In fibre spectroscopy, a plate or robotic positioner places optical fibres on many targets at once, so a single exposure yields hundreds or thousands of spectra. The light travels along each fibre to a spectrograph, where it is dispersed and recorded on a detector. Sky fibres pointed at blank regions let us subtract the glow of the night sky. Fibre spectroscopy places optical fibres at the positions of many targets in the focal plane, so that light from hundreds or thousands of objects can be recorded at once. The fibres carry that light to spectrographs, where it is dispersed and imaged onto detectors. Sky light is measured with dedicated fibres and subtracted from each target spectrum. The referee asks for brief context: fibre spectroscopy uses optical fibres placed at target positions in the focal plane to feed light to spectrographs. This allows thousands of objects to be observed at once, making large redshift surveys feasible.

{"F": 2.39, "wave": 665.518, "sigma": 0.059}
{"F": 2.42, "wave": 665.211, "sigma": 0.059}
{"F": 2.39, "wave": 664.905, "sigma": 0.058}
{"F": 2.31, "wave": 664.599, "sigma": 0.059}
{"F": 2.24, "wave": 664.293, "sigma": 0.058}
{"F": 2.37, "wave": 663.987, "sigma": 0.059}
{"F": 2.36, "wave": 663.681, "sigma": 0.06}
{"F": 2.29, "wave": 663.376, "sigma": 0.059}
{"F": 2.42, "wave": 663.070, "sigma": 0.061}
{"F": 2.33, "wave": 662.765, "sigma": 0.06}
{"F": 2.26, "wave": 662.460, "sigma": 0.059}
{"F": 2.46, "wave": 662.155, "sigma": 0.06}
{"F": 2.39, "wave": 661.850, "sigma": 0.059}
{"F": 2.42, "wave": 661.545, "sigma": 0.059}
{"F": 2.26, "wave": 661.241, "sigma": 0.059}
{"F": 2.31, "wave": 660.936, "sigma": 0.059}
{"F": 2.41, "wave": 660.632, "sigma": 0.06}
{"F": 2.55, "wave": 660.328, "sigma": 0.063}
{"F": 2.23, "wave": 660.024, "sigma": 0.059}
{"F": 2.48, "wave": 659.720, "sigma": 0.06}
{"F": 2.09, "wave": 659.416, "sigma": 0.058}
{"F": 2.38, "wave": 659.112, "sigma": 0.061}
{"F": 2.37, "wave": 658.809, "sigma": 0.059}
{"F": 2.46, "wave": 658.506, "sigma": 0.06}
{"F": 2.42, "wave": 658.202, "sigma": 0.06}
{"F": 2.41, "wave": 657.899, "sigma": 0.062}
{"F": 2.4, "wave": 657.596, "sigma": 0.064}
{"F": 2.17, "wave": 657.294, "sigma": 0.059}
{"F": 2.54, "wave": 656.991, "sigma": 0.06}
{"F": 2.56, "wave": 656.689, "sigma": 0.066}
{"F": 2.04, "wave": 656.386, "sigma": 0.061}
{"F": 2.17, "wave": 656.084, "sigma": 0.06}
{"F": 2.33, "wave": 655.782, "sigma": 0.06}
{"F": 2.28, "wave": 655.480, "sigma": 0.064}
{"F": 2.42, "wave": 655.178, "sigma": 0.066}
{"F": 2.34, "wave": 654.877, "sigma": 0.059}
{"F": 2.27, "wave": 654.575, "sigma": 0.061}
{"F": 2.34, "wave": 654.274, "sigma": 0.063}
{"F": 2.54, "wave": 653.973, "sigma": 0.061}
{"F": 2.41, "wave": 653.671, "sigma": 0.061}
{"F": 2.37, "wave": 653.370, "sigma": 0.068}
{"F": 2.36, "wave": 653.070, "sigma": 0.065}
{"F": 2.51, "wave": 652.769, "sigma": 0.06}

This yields 0.42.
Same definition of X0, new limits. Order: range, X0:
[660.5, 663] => 0.17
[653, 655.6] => 0.18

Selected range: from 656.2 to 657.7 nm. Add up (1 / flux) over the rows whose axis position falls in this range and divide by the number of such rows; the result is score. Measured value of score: 0.430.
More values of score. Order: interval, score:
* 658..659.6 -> 0.428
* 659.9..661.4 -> 0.426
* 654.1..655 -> 0.432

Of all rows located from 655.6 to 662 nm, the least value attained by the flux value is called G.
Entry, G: 2.04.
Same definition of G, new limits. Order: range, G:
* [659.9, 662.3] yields 2.23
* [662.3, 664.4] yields 2.24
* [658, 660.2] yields 2.09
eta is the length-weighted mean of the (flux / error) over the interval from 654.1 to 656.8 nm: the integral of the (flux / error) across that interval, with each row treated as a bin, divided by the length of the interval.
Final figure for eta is 37.1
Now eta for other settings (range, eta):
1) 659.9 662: 39.7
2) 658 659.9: 39.6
